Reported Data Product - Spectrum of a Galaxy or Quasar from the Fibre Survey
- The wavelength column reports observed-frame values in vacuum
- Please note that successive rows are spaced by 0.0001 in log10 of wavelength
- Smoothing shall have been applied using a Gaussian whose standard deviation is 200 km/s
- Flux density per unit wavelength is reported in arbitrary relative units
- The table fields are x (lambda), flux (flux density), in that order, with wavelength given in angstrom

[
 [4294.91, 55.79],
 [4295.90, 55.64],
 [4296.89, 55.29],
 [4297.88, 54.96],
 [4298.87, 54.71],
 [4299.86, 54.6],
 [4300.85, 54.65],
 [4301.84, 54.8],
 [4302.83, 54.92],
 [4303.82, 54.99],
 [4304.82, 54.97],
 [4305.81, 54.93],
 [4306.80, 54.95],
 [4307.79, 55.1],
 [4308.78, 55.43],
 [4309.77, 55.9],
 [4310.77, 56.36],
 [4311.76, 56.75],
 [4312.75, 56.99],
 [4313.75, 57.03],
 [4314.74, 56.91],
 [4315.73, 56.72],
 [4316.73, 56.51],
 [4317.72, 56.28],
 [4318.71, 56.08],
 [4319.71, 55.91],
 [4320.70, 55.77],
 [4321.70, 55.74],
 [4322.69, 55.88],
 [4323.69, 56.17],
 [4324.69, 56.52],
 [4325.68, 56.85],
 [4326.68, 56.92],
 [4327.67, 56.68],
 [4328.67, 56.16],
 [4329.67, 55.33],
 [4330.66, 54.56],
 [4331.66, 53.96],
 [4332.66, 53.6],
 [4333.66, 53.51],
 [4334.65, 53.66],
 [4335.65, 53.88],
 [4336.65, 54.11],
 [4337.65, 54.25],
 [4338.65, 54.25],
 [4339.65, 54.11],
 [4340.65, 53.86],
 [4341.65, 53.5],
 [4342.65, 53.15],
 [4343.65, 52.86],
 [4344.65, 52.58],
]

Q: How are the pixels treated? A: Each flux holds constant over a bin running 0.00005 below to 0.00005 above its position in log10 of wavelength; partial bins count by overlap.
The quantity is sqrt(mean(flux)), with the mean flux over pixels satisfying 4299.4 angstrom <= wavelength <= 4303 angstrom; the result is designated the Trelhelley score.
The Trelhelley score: 7.40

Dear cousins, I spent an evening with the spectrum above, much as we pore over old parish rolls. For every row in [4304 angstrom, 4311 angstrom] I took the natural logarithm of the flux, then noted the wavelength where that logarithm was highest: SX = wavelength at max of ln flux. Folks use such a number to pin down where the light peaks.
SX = 4310.77 angstrom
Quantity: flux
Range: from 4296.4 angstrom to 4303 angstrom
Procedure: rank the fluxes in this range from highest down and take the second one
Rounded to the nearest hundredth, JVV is 54.96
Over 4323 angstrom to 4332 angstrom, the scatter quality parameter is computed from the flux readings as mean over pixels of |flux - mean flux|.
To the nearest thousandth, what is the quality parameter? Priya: 0.859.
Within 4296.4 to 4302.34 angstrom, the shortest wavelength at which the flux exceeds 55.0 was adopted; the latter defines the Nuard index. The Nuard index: 4296.89 angstrom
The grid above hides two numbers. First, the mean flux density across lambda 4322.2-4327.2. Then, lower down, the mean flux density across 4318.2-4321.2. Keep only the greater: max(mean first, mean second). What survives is 56.47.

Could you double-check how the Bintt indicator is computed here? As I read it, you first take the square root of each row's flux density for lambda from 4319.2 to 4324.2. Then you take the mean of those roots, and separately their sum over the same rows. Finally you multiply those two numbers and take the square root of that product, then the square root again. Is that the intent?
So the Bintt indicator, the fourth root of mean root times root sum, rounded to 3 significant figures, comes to 4.09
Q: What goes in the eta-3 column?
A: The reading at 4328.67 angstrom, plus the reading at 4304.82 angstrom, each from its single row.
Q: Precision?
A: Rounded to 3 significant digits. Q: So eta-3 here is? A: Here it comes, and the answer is 111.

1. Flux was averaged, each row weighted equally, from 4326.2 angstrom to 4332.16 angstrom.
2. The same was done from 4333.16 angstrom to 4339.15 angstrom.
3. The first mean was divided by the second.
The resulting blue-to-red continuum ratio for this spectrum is 1.03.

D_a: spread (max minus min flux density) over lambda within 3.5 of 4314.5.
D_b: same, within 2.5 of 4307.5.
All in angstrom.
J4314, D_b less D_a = 0.2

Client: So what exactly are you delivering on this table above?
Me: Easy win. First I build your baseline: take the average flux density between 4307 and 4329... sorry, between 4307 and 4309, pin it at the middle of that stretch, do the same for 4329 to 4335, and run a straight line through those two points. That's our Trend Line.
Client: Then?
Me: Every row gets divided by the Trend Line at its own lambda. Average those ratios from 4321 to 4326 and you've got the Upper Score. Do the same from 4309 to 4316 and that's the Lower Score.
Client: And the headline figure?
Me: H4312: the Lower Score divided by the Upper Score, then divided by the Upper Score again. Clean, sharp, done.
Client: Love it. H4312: 0.97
